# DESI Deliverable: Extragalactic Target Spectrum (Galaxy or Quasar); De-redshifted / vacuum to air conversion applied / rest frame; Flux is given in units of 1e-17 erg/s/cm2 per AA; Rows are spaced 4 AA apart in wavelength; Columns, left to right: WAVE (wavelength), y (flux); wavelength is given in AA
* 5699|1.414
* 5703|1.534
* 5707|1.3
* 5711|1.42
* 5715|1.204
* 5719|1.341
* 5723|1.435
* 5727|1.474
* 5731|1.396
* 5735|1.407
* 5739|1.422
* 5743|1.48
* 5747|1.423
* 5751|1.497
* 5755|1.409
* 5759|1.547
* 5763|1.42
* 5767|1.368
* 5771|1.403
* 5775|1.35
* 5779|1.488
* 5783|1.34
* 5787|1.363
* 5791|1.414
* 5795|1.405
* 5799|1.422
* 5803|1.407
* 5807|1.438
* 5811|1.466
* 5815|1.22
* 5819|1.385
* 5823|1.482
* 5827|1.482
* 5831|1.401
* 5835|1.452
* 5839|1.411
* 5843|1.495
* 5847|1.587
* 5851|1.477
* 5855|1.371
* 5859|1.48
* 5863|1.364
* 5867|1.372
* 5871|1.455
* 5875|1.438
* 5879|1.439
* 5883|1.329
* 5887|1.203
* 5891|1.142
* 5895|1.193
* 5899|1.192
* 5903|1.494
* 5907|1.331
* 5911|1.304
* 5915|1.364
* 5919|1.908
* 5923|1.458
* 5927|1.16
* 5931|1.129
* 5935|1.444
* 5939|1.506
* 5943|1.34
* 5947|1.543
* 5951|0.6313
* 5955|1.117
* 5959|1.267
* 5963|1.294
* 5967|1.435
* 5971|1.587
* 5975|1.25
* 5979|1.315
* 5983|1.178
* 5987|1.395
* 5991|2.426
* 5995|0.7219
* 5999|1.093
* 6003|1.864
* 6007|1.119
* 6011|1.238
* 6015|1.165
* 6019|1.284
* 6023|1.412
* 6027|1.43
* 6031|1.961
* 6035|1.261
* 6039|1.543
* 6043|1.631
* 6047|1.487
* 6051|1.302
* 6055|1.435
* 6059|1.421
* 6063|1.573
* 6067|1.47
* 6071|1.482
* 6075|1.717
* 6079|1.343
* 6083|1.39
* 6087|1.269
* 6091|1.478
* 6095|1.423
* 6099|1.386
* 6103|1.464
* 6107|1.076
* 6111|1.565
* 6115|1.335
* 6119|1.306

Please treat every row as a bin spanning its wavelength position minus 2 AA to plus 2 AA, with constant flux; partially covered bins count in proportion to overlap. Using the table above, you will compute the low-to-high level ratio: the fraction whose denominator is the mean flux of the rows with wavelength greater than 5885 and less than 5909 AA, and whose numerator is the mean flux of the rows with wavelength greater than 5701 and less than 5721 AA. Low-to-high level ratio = 1.08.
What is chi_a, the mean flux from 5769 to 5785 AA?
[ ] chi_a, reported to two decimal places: 1.40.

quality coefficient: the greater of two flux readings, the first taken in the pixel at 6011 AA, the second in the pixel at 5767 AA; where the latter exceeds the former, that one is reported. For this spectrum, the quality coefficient 1.37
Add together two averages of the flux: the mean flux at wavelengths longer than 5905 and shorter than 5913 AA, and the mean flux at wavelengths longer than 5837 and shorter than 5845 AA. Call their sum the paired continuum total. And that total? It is 2.77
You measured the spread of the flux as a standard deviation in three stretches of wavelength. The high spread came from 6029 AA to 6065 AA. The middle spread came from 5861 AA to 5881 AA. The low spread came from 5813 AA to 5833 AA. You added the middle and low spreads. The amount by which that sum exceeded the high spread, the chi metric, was -0.06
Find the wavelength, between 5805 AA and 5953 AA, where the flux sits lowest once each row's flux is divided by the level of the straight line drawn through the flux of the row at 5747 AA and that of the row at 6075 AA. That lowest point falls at 5951 AA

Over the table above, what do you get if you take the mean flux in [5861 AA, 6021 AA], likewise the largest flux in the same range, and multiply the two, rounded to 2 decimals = 3.24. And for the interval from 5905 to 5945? 2.66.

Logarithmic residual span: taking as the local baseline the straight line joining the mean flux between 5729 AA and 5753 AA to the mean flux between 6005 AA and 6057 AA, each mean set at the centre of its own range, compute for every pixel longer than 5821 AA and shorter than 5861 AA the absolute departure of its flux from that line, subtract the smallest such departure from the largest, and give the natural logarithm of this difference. -1.9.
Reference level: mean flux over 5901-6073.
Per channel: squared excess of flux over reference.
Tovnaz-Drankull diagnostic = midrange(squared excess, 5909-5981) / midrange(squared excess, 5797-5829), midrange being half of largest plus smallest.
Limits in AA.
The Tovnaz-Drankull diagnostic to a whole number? 20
